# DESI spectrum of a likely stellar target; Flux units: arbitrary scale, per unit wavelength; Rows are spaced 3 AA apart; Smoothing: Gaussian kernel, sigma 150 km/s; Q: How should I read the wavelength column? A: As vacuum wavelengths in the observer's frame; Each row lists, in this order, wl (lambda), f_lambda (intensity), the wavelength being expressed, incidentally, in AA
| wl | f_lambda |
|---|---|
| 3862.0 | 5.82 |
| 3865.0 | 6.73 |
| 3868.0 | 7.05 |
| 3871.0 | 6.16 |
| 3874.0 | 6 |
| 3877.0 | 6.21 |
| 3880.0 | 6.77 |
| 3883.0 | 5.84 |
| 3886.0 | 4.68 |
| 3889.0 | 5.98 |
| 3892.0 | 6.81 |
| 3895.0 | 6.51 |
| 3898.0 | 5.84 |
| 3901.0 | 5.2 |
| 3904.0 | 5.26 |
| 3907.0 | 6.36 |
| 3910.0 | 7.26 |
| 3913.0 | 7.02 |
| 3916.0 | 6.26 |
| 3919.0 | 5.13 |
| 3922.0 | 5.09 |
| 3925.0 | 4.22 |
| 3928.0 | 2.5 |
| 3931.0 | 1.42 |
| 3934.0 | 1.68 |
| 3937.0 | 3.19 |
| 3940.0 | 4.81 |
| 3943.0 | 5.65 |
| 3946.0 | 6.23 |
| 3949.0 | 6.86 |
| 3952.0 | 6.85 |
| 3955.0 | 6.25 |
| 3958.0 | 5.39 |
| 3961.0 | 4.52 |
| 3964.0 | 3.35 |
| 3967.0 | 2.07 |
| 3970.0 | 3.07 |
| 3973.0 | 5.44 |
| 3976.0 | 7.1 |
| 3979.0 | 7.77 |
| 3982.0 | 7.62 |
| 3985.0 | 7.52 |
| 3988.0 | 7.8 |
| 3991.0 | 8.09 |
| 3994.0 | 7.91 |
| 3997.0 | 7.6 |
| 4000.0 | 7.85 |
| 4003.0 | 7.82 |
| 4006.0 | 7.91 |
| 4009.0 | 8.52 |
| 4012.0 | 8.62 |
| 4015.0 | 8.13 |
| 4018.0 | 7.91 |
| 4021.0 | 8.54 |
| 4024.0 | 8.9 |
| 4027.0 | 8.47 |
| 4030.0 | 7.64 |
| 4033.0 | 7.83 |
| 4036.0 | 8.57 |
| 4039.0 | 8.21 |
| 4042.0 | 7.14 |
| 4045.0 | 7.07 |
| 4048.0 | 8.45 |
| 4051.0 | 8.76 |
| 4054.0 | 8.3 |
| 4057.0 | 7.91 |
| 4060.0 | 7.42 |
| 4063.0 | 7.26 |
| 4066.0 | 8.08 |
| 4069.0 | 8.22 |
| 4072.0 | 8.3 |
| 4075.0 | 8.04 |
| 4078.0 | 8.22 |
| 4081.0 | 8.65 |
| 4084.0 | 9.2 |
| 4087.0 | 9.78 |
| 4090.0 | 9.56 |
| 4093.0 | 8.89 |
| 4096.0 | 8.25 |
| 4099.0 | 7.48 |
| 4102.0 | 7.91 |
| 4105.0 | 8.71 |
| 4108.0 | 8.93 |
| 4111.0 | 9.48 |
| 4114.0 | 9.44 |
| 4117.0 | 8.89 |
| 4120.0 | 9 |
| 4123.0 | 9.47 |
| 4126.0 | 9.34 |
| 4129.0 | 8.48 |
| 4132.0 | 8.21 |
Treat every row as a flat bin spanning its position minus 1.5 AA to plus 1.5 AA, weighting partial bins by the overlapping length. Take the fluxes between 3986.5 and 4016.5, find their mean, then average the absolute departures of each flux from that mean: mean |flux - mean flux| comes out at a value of 0.3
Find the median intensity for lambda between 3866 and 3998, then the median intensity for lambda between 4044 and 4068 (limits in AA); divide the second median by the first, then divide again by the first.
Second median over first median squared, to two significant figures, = 0.22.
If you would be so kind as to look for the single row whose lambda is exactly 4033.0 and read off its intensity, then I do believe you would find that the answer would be 7.83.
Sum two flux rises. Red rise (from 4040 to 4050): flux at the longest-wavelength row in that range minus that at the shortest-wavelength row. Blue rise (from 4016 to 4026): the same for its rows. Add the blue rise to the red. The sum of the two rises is 2.3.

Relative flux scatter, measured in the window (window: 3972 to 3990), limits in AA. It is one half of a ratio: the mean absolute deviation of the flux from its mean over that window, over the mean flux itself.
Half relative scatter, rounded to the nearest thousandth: 0.043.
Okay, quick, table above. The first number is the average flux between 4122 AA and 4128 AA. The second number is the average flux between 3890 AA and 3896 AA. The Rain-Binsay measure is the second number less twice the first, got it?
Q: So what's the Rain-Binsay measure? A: -12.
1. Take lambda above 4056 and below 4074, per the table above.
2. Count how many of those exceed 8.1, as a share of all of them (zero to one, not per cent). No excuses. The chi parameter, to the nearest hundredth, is 0.33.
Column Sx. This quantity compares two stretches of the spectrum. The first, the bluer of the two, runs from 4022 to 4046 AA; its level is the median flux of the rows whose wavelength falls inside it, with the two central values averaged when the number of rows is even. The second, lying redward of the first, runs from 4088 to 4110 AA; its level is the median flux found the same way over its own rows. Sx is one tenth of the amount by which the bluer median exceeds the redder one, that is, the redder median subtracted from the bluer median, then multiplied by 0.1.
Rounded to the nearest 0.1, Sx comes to -0.1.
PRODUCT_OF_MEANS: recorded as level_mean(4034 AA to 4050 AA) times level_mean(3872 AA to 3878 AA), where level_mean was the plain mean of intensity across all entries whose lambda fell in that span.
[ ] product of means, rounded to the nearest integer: 48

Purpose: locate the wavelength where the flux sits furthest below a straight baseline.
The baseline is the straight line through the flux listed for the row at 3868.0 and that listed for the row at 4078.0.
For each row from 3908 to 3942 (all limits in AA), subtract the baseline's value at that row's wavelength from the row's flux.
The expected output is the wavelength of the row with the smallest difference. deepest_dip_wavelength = 3931.0 AA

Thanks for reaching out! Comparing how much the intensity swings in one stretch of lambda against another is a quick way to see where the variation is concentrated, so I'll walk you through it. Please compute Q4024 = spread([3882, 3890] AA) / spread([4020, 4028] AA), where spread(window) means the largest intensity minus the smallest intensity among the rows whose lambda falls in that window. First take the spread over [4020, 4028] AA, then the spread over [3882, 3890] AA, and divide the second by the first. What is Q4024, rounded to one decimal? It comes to 3.0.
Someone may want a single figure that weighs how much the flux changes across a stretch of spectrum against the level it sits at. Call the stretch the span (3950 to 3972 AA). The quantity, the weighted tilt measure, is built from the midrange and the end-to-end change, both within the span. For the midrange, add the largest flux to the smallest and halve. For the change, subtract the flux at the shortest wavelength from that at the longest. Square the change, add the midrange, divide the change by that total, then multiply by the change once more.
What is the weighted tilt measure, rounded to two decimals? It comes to 0.76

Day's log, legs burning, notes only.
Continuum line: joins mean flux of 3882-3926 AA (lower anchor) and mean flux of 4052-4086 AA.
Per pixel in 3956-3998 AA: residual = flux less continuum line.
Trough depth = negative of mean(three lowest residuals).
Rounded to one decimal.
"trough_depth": 3.9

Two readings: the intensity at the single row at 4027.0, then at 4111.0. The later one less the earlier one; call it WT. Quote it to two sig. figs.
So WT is 1.0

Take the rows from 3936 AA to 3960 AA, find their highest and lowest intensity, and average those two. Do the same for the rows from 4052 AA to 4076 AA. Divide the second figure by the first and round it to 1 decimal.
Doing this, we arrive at 1.5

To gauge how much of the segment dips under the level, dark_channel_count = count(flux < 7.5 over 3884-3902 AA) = 6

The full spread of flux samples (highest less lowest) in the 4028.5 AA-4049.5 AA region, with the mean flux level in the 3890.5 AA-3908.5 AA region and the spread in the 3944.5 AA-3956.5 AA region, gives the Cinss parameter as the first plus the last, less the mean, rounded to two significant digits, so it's -3.9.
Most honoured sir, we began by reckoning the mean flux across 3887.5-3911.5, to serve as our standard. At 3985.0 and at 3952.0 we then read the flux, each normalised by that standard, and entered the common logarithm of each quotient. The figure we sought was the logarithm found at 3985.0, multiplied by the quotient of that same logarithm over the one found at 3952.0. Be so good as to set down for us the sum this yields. 0.16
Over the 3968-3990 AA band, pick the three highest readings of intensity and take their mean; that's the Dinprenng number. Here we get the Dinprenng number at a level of 7.7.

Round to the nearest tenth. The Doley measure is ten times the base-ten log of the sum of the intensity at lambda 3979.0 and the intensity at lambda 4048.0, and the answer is 12.1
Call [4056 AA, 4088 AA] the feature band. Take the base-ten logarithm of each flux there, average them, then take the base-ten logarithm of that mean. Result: -0.038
